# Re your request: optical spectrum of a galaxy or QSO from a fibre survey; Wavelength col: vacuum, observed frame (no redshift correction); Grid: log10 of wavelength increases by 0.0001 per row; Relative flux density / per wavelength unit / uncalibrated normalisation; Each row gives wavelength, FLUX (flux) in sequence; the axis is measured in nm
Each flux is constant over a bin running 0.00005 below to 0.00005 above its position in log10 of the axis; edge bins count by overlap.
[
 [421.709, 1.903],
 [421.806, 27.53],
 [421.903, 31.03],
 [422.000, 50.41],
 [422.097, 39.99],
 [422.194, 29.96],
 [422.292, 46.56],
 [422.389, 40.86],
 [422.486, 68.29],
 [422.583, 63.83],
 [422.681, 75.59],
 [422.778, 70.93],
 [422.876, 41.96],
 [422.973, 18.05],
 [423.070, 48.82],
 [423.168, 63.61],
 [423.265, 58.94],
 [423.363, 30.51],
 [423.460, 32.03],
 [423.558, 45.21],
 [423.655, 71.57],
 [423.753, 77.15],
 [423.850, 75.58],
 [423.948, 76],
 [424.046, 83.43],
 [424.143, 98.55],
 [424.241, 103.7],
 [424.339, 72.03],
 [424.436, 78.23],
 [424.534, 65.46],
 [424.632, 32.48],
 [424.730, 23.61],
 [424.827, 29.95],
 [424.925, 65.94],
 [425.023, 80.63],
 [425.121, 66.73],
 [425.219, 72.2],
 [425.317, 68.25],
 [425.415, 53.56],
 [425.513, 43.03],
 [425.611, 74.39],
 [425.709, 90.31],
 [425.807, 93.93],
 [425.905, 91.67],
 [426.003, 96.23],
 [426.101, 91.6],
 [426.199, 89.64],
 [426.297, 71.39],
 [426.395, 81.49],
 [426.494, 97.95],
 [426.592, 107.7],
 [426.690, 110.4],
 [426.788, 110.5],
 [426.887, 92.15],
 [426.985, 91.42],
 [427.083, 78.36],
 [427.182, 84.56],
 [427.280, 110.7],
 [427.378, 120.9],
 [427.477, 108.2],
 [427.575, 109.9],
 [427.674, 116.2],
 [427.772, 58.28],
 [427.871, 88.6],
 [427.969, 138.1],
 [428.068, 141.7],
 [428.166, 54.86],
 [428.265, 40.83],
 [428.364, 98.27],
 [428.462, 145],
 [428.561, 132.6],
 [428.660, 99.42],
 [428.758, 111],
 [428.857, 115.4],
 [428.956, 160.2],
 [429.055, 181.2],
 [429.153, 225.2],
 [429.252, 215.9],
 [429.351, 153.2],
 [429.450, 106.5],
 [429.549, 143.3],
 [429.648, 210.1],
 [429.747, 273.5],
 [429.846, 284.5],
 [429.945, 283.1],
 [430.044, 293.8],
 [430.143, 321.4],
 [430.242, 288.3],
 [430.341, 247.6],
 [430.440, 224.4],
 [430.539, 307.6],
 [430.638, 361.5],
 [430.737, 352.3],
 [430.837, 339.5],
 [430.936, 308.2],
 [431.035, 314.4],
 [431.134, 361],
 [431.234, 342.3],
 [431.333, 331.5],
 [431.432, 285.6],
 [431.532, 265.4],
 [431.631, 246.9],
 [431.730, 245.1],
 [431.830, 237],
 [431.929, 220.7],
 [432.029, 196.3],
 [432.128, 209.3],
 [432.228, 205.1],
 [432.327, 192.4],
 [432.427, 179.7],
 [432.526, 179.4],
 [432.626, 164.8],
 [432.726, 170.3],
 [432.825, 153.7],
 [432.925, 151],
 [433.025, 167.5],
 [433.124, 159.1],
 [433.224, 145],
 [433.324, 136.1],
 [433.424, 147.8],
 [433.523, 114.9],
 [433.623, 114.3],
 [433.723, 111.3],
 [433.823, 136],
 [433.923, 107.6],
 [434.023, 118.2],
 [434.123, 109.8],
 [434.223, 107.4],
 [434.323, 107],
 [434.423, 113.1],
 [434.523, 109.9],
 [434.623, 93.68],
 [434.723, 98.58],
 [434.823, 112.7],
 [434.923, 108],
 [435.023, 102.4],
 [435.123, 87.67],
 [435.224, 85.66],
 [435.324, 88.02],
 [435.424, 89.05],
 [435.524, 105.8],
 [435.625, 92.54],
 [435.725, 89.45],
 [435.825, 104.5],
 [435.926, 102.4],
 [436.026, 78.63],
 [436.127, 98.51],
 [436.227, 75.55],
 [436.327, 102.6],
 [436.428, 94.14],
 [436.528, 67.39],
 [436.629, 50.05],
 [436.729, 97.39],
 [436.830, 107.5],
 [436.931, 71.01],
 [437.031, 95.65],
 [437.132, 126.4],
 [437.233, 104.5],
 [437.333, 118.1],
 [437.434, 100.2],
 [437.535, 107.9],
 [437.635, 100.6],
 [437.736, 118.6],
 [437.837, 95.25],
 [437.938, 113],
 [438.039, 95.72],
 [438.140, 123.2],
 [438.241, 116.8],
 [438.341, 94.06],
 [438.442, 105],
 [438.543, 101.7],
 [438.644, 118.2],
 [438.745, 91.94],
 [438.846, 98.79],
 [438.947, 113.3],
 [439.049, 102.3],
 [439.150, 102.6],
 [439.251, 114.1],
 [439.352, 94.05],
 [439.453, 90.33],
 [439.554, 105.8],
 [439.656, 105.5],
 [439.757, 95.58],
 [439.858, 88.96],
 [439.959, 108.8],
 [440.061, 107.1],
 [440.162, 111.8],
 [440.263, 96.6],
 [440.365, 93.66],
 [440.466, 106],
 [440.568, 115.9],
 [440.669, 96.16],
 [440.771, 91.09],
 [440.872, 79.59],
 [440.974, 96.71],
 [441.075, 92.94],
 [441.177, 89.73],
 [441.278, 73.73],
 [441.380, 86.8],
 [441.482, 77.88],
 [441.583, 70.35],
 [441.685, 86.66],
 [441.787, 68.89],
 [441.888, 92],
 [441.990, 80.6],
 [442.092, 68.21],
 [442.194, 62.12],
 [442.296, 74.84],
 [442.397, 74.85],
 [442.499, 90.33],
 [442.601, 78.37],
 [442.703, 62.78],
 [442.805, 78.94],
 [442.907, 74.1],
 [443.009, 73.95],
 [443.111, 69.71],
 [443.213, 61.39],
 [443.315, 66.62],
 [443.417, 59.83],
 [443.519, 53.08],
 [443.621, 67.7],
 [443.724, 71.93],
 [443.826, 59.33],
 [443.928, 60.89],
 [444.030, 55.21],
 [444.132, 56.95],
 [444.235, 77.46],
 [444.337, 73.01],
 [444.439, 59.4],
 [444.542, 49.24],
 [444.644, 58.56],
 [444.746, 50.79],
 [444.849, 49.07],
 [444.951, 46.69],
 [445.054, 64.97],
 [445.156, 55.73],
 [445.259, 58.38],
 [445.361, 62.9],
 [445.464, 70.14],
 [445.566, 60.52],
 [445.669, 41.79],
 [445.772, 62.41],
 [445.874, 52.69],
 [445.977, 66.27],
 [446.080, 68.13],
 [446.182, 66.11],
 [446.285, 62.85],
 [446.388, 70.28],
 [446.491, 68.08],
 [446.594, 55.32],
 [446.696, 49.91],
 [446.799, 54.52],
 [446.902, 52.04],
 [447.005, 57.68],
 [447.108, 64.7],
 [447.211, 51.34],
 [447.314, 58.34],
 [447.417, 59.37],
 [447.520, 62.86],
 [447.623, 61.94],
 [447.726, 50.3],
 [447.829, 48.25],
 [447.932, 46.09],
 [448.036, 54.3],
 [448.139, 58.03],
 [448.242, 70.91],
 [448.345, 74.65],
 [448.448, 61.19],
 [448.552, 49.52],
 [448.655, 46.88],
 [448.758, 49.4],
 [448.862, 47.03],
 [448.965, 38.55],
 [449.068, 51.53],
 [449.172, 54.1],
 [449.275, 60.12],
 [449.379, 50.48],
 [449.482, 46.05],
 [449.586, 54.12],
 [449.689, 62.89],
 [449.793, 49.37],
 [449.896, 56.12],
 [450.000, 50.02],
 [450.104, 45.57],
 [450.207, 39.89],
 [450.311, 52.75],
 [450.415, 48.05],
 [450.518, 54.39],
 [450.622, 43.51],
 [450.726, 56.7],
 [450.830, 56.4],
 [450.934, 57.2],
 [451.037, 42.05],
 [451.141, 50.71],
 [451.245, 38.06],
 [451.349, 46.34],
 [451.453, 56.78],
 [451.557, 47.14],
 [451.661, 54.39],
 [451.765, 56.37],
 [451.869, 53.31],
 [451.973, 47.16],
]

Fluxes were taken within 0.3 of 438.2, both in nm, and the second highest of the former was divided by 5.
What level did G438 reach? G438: 23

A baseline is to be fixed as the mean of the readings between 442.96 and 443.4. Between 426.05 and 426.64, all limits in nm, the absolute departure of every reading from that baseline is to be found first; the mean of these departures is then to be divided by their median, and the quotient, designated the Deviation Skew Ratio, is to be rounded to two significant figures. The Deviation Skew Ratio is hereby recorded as 0.97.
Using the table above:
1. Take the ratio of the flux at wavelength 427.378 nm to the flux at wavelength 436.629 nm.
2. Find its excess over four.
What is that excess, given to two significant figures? -1.6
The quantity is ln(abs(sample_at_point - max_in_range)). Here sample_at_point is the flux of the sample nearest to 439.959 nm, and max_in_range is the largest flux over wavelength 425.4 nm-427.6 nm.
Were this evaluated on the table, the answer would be 2.5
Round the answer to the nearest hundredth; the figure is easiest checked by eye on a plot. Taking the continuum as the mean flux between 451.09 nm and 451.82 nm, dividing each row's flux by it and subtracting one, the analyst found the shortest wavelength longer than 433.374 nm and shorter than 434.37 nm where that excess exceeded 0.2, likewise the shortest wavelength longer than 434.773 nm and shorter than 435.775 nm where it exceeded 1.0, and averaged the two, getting 434.12 nm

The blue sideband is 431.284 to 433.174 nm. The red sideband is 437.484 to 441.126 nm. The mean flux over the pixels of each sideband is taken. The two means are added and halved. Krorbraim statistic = 155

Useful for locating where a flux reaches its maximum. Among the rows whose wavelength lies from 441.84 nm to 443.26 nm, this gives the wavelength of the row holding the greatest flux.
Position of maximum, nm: 441.888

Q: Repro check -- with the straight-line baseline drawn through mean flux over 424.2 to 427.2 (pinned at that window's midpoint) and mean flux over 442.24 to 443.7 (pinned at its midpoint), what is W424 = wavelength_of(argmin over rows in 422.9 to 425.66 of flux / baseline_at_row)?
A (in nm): 422.973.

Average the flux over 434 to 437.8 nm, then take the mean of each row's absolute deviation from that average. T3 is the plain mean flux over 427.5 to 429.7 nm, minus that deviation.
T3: 118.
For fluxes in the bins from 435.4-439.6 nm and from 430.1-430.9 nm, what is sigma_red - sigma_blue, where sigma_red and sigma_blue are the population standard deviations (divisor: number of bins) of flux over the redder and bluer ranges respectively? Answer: -31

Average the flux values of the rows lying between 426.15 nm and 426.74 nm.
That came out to 93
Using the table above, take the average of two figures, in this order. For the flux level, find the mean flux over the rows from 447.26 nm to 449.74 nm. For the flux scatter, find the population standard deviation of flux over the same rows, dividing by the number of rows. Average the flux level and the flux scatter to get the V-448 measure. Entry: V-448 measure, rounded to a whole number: 32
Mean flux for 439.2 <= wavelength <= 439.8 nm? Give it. 101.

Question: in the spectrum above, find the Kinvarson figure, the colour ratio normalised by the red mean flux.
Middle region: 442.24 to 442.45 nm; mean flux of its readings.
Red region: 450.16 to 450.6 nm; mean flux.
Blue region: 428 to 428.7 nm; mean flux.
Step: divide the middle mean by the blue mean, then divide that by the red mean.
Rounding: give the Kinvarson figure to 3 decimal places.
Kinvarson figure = 0.015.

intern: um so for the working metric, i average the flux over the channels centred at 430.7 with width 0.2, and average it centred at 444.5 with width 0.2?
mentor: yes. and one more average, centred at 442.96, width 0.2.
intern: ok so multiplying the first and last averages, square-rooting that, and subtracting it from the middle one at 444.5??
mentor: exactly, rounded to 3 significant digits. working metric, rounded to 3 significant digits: -108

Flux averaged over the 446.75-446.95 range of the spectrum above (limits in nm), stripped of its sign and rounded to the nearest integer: 53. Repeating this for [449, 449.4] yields 54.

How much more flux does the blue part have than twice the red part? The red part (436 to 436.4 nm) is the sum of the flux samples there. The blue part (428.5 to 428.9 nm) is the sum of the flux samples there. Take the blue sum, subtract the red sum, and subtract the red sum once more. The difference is -252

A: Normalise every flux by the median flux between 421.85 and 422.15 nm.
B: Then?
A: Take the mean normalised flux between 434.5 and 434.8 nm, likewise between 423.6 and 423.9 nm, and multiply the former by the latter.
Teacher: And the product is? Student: 4.7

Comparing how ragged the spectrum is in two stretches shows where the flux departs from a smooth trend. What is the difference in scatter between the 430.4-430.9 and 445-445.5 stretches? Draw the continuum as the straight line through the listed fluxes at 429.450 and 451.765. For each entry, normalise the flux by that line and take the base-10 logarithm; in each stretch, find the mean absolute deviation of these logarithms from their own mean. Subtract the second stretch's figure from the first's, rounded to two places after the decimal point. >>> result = 0.03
